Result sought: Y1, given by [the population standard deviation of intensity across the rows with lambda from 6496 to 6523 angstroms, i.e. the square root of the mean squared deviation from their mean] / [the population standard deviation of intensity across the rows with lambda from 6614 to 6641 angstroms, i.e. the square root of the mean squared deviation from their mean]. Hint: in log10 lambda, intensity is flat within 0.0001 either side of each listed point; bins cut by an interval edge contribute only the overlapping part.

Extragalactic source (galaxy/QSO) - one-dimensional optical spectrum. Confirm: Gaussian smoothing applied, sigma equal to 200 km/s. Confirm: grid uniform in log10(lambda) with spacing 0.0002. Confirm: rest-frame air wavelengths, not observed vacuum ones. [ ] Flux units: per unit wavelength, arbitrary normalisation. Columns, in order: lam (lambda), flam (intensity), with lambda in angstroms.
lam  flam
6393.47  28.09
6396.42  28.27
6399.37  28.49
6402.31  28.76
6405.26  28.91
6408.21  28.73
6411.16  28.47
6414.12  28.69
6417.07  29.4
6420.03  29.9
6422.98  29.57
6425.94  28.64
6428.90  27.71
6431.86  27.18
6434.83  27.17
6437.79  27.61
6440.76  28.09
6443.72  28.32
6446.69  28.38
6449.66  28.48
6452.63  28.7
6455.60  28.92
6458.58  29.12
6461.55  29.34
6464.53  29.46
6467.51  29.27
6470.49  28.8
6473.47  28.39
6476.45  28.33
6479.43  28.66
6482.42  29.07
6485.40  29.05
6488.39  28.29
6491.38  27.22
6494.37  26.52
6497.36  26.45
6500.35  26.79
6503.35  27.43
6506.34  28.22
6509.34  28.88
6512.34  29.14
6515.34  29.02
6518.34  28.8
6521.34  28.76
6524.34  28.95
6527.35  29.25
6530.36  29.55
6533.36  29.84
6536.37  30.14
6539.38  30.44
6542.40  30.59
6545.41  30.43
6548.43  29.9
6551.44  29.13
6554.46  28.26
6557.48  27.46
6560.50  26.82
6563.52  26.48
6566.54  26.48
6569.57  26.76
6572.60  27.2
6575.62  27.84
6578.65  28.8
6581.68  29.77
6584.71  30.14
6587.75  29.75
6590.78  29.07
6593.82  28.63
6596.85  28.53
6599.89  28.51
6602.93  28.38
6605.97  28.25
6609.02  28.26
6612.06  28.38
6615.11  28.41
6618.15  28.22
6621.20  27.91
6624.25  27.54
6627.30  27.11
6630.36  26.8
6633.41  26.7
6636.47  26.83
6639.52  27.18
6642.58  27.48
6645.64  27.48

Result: 1.6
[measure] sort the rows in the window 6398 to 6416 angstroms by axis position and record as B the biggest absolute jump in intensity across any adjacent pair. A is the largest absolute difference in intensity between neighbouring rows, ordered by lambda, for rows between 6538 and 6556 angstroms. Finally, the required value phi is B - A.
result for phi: -0.6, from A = 0.9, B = 0.27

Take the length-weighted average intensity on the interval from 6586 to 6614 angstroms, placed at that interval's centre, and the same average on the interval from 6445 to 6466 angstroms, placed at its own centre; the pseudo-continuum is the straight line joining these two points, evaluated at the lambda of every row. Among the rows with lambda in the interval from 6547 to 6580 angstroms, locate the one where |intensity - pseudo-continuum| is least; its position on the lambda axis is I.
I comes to 6578.65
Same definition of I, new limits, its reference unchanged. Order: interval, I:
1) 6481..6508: 6485.40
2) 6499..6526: 6518.34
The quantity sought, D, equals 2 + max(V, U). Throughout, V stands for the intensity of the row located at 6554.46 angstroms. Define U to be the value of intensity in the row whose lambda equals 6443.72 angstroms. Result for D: 30.3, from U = 28.32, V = 28.26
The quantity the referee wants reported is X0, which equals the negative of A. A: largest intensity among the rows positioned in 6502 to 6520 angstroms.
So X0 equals -29.14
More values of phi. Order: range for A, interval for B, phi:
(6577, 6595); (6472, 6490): -0.2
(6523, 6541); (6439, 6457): -0.1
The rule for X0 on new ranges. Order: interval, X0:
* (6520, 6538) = -30.14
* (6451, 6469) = -29.46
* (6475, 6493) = -29.07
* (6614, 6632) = -28.41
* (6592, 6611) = -28.63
